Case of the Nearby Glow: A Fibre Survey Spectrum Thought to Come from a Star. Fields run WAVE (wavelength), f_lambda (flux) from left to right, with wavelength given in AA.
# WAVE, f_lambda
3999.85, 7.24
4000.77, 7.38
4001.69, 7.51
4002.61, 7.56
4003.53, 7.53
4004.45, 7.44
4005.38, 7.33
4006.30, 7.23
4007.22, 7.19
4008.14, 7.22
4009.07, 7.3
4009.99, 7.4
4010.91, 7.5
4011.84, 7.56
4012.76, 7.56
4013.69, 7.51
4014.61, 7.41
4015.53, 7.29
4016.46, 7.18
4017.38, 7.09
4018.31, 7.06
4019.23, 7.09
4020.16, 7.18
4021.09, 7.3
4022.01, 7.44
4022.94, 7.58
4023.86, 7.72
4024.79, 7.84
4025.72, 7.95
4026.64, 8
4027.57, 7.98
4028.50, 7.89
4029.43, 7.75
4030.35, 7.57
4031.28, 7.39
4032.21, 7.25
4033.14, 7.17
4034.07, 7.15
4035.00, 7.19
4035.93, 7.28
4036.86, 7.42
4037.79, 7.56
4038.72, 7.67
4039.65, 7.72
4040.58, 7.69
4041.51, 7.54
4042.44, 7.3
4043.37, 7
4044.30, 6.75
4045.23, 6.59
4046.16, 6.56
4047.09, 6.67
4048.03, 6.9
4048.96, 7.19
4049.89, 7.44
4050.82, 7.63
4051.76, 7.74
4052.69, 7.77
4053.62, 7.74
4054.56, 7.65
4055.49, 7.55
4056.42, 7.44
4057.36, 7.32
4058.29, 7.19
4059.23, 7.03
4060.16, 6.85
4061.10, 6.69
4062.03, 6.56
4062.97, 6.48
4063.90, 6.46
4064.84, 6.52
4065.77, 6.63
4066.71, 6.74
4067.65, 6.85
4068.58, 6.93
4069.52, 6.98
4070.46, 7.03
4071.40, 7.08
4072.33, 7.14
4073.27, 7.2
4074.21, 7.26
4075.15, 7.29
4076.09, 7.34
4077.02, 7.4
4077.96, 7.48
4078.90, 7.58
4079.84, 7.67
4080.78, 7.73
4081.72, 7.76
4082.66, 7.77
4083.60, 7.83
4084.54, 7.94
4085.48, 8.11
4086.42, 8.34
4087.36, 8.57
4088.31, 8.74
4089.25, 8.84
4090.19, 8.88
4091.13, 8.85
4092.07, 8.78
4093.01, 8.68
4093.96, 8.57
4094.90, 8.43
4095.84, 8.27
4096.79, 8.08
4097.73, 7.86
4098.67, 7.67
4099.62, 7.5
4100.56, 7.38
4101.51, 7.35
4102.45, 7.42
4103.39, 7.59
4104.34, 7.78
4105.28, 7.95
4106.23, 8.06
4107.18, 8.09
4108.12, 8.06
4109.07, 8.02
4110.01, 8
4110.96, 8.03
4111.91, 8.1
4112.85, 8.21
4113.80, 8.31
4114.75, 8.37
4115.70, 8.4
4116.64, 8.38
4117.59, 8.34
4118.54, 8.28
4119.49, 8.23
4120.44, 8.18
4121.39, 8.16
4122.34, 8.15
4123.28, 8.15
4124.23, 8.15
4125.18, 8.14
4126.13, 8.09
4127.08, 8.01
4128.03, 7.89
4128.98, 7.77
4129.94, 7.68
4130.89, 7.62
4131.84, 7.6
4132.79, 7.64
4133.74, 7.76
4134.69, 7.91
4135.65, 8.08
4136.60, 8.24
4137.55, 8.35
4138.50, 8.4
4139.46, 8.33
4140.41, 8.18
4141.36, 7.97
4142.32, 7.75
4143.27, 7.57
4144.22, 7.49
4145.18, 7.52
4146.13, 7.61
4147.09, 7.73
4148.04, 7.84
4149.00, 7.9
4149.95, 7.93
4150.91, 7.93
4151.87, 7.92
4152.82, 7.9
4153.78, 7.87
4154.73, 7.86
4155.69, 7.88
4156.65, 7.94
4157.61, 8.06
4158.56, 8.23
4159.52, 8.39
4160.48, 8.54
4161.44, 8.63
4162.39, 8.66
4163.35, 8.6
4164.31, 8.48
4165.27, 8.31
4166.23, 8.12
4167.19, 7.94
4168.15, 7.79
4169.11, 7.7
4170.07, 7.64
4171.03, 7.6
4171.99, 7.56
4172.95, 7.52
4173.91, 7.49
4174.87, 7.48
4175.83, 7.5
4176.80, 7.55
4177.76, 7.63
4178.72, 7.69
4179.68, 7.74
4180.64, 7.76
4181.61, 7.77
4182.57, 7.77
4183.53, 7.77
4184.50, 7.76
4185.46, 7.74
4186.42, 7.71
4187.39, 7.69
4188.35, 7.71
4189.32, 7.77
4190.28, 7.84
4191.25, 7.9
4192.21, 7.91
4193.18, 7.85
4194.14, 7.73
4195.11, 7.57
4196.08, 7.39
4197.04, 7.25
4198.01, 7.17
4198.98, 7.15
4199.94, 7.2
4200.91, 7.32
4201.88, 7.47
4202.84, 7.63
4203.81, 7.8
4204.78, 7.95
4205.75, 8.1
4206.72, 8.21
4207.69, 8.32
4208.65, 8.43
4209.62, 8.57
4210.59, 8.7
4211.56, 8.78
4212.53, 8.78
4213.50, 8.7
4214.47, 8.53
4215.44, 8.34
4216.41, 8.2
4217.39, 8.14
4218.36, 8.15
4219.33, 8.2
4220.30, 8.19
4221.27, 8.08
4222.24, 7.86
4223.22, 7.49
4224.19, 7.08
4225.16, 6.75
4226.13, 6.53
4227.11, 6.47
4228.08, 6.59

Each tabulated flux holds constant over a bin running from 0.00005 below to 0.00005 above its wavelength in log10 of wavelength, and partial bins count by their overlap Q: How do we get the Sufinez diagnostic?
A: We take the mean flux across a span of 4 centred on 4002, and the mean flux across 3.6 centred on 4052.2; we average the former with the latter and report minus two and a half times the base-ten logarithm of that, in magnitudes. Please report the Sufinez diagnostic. -2.20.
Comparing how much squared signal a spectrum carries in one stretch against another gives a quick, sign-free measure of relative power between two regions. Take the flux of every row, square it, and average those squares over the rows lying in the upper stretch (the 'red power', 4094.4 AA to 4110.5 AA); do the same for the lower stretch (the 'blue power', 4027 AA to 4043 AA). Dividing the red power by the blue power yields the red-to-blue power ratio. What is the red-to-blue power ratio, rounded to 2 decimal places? 1.10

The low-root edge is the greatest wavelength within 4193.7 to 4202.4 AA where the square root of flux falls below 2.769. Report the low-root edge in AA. 4201.88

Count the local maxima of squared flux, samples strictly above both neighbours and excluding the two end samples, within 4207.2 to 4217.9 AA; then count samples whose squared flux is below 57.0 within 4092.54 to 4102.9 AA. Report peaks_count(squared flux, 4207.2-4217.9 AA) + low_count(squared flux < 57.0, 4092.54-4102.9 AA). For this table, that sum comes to 4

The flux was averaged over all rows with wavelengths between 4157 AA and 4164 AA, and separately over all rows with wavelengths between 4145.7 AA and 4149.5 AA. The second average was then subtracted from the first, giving 0.67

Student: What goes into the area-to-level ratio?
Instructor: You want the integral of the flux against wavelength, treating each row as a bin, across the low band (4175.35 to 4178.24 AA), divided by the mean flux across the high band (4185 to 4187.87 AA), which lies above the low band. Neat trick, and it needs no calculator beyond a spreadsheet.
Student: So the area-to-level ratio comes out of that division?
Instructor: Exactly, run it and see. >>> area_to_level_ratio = 2.83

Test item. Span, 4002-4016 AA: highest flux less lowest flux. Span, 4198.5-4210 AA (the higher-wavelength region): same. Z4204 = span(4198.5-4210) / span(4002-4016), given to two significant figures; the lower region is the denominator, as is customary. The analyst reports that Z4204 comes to 3.8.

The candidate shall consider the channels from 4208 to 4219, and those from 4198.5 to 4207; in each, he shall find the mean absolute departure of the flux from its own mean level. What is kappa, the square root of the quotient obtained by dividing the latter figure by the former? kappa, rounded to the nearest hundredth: 1.25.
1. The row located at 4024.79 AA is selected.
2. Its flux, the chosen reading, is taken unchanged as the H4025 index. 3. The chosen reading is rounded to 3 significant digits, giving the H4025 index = 7.84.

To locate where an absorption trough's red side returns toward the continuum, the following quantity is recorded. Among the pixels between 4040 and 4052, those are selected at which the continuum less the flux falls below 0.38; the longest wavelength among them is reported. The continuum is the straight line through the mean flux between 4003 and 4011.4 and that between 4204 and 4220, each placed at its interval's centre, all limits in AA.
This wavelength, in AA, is 4051.76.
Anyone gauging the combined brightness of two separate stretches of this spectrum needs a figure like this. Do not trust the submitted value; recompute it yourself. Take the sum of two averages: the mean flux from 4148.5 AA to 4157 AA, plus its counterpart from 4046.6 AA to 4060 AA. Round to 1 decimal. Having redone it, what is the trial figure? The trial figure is 15.3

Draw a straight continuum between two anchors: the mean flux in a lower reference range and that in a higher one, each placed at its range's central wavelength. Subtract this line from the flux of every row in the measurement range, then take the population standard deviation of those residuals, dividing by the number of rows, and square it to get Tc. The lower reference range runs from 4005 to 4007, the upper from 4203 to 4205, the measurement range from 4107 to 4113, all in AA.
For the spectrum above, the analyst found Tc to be 0.004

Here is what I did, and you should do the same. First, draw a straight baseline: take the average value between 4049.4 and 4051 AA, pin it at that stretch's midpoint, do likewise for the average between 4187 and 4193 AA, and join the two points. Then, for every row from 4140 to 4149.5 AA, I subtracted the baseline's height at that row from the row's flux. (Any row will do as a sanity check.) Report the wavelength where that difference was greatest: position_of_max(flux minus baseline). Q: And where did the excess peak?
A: 4140.41 AA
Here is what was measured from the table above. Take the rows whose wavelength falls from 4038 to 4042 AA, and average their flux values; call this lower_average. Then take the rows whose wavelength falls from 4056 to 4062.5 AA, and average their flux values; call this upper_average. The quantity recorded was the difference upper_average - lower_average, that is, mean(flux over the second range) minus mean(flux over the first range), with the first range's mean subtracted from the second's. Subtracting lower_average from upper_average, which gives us -0.6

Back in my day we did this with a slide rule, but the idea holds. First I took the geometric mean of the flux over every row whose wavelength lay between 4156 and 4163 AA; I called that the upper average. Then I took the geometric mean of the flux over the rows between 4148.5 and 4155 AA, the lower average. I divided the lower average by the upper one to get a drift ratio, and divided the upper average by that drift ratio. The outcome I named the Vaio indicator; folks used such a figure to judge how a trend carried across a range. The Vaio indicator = 8.8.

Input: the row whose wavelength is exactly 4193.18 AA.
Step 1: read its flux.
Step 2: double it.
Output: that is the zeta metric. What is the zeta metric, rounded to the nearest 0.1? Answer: 15.7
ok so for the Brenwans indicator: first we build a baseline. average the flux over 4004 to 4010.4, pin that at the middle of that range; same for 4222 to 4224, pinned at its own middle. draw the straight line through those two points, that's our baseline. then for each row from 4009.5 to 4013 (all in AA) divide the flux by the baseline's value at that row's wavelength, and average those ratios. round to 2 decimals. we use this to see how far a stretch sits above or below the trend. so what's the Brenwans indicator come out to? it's 1.03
